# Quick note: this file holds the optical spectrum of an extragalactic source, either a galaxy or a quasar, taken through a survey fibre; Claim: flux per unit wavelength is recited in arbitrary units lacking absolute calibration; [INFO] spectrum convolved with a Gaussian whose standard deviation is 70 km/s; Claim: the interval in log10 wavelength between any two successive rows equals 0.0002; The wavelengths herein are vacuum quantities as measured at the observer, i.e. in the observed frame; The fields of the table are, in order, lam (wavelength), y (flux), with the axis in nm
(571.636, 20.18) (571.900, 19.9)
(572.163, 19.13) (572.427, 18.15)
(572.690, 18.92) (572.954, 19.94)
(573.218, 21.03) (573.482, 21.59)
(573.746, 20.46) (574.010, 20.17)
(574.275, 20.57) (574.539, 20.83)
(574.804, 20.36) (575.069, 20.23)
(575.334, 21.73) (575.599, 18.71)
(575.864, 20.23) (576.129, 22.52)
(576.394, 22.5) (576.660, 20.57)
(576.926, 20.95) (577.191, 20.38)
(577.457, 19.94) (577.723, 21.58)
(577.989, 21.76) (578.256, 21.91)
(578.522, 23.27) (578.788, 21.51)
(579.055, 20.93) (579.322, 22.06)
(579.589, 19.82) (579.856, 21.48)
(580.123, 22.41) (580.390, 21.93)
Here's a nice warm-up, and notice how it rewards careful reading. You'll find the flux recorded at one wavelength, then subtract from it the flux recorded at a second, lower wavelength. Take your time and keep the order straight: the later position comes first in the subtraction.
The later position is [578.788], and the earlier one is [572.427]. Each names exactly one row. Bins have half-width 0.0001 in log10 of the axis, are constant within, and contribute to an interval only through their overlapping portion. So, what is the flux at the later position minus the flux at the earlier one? 3.4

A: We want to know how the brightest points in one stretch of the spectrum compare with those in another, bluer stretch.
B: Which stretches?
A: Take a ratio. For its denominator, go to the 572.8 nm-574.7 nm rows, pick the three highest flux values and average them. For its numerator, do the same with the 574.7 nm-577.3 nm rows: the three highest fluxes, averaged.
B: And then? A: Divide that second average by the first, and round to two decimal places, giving 1.05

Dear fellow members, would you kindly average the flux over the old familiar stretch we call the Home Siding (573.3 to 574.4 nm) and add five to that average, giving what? 25.7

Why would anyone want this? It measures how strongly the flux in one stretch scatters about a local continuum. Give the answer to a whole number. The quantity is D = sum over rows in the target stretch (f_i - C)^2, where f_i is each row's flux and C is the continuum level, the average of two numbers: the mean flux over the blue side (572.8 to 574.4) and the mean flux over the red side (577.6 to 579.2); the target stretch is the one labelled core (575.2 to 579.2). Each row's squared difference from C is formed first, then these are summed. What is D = 19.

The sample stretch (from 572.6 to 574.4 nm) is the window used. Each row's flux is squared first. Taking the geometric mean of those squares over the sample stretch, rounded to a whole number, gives 415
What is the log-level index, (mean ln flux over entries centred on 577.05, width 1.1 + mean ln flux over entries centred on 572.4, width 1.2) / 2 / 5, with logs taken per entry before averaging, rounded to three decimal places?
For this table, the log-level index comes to 0.597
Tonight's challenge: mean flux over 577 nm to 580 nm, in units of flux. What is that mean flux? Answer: 21.3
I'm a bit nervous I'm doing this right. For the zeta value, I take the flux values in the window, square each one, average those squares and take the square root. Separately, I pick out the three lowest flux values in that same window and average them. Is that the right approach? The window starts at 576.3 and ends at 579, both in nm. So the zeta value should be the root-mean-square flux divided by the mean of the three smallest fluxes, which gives 1.06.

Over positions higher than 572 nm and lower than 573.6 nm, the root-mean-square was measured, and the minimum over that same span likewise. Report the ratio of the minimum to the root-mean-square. 0.915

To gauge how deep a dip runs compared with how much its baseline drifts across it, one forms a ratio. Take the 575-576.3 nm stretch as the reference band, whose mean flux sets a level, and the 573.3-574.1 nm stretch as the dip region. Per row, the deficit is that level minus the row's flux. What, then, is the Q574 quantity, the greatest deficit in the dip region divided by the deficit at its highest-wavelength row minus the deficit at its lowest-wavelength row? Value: 0.4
